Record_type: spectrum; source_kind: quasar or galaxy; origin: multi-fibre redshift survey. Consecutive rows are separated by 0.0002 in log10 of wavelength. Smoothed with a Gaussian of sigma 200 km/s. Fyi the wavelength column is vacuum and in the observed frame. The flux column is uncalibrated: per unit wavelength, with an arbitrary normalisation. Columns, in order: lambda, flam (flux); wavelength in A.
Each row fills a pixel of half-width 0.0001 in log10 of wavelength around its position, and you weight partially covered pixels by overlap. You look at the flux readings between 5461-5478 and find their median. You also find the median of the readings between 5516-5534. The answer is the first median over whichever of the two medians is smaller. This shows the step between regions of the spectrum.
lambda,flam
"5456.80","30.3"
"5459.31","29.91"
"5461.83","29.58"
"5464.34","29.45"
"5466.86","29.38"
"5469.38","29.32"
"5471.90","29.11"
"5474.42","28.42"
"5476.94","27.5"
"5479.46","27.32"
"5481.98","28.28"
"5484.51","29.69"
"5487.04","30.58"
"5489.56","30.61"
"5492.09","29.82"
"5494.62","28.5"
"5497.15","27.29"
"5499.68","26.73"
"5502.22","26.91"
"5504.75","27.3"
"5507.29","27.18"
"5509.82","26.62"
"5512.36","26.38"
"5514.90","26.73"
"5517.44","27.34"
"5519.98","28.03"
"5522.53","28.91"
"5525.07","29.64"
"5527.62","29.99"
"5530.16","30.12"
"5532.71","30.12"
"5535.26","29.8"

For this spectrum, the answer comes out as 1.00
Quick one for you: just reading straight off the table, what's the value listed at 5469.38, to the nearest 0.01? 29.32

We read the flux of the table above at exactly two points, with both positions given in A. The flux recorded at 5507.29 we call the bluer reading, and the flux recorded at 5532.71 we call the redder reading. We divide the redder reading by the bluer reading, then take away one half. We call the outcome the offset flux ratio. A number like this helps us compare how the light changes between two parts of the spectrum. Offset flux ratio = 0.608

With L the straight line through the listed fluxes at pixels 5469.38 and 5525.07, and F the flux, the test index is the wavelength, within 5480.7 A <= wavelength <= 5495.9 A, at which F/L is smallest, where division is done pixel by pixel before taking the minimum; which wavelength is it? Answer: 5481.98 A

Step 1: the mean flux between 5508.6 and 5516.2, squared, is 706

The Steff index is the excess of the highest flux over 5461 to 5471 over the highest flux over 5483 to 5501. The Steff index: -1.0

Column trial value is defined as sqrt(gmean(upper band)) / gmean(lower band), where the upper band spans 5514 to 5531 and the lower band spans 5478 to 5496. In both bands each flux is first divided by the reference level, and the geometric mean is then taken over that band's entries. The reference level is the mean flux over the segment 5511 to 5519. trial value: 0.95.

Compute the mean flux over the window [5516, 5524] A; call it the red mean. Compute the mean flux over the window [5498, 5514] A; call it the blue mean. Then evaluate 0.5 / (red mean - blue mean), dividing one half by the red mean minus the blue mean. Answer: 0.4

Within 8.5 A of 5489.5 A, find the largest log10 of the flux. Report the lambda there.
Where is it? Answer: 5489.56 A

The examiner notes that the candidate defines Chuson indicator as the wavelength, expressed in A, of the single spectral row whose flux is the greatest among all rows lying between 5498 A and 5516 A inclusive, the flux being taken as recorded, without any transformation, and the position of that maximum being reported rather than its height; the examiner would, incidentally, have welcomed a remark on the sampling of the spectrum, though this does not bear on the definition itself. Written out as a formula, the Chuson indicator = 5504.75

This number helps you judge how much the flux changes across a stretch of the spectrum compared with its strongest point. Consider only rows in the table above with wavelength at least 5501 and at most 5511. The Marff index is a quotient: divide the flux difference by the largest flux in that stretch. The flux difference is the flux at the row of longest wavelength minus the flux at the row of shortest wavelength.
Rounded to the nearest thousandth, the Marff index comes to -0.011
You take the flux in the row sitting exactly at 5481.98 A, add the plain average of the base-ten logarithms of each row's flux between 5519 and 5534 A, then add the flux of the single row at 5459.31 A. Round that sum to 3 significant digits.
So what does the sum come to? 59.7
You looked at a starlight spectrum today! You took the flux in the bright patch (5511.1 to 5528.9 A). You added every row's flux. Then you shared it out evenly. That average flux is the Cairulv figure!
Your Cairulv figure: 28.1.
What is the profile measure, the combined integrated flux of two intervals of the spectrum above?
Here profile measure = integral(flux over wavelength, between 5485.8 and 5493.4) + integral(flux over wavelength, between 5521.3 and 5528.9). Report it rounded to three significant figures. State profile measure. 455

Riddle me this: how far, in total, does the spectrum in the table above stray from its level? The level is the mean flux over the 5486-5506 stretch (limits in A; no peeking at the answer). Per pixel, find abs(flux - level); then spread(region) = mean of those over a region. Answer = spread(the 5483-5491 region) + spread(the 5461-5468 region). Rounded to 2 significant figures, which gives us 2.8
